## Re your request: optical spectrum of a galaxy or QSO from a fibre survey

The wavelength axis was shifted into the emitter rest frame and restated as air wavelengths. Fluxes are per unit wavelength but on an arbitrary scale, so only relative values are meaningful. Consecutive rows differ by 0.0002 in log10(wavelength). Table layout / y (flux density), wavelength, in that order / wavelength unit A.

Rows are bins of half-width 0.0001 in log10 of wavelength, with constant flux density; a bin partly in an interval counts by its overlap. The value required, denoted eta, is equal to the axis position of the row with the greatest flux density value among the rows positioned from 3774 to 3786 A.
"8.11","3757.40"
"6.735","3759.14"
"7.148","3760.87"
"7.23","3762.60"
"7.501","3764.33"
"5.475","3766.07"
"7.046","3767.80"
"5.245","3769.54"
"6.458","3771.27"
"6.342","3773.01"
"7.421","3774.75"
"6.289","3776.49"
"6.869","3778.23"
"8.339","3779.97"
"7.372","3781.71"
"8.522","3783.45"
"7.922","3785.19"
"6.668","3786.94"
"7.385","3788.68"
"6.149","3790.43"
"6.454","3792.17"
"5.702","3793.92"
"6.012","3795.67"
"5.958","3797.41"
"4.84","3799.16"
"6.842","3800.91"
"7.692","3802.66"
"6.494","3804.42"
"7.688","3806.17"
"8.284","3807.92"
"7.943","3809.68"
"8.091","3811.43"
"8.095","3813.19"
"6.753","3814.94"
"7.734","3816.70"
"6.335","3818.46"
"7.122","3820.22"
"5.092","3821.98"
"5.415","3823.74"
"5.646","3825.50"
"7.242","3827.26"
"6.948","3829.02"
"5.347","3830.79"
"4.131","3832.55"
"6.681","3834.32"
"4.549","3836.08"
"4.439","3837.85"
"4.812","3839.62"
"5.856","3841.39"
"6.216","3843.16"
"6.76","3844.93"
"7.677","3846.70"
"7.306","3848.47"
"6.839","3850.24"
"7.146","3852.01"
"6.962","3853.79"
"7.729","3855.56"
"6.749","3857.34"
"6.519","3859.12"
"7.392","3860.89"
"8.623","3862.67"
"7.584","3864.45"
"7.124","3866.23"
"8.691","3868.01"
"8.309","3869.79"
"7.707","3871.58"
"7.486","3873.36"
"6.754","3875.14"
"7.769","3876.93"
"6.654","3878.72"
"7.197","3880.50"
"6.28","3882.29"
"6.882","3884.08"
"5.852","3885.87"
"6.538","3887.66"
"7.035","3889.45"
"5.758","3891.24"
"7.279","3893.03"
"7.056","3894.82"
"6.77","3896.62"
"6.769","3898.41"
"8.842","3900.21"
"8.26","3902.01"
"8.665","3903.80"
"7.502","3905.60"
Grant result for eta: 3783.45 A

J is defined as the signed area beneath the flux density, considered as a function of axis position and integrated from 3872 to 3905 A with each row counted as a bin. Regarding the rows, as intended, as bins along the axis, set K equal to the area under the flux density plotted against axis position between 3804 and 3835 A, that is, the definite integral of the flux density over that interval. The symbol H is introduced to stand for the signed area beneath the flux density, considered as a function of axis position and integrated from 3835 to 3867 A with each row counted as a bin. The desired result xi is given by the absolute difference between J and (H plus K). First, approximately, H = 214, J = 235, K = 209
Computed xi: 188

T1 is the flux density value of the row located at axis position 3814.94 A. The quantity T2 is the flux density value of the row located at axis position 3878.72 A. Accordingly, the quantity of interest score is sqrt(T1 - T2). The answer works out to 0.3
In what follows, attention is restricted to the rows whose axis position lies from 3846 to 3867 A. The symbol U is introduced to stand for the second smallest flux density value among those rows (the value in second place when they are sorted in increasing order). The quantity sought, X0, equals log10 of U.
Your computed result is 0.83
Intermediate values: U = 6.749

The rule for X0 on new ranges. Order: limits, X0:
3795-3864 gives 0.65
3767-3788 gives 0.80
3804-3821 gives 0.81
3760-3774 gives 0.74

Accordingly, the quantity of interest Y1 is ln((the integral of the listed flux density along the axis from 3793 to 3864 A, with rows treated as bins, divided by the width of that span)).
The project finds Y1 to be 1.89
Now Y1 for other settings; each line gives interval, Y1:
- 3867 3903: 1.97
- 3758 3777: 1.89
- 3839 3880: 1.97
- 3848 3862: 1.96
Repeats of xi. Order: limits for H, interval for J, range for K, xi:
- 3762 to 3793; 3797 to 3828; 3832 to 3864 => 210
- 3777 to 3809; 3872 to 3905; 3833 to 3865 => 199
